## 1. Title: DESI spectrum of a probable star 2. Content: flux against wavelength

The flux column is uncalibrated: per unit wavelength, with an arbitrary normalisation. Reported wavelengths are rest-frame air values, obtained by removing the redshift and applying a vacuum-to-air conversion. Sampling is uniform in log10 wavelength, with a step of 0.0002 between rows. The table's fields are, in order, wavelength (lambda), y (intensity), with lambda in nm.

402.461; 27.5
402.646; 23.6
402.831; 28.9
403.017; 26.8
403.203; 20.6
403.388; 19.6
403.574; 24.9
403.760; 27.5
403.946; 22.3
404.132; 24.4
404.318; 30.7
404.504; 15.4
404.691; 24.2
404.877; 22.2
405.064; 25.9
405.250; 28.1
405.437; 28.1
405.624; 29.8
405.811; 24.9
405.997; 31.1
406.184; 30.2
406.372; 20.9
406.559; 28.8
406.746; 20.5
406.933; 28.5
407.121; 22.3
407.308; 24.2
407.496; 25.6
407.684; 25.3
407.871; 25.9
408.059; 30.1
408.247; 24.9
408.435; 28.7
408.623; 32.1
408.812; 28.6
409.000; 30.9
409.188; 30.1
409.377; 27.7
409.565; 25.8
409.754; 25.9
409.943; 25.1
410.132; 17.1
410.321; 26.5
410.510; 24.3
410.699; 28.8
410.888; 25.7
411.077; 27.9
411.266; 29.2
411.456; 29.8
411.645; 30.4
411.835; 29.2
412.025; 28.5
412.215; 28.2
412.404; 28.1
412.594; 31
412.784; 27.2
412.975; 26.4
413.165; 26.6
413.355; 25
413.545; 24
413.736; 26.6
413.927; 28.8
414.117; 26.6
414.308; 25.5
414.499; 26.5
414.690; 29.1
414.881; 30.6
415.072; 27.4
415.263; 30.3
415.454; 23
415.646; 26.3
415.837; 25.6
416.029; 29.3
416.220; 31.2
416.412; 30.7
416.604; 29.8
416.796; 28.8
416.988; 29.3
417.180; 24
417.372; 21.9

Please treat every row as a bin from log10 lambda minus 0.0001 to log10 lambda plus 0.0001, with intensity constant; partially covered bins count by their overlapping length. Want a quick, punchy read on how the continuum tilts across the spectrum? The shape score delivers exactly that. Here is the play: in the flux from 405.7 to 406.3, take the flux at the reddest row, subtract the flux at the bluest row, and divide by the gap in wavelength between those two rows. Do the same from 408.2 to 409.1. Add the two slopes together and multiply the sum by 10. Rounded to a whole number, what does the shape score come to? 222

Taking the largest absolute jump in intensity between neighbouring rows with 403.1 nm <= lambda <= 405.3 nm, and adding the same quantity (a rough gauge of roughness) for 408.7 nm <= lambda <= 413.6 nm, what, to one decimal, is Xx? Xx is 24.7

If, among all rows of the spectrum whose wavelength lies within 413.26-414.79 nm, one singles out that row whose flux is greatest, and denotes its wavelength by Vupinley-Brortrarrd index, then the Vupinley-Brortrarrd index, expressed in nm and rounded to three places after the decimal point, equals 414.690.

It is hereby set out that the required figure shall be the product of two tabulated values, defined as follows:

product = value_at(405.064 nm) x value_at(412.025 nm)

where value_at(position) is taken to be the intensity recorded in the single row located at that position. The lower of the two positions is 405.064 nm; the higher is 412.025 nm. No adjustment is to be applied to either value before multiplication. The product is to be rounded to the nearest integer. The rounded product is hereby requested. 738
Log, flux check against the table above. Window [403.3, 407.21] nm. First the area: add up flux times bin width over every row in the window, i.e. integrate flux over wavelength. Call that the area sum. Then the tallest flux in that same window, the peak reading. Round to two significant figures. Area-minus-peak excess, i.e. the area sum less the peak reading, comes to 68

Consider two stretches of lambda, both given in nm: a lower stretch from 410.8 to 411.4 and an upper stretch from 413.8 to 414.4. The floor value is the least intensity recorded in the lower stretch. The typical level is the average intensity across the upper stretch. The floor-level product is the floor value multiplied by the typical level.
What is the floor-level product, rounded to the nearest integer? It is 693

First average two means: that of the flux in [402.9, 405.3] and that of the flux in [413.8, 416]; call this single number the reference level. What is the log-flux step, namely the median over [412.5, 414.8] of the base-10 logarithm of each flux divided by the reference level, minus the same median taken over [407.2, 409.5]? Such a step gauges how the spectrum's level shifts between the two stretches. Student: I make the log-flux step -0.02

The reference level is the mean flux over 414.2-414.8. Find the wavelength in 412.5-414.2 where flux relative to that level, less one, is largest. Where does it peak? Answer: 412.594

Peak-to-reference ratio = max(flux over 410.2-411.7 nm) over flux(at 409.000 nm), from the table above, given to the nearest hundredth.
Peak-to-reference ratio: 0.98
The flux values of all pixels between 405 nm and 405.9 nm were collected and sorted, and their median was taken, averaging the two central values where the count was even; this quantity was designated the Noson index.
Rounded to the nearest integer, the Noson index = 28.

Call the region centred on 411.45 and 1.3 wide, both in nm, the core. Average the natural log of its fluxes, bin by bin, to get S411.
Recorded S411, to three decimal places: 3.355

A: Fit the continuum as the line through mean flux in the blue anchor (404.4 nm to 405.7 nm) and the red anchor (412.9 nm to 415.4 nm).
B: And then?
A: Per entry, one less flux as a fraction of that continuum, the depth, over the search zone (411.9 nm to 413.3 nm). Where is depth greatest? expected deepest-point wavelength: 412.975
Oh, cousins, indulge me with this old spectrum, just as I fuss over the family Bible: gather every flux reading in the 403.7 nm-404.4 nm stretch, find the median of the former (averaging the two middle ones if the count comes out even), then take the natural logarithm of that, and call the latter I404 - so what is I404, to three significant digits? 3.26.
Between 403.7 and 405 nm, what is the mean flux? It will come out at 24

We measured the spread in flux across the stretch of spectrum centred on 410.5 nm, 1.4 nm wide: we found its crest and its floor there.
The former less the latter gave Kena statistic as 12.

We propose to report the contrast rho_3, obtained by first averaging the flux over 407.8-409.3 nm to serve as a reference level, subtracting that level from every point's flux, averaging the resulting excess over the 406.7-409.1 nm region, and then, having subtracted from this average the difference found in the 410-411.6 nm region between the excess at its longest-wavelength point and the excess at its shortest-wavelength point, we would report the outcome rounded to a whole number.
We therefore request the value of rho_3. -15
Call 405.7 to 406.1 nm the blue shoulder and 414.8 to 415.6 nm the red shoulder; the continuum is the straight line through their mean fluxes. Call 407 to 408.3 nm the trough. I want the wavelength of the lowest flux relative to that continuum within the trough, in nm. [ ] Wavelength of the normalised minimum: 407.121 nm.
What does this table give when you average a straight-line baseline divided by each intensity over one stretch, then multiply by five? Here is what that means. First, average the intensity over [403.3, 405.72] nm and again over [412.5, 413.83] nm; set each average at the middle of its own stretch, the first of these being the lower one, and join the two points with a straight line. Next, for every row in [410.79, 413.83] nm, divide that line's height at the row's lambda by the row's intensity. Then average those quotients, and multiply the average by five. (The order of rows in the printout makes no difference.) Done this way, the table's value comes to 4.80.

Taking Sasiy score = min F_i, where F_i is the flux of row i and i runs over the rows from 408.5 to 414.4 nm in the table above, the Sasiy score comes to 17.1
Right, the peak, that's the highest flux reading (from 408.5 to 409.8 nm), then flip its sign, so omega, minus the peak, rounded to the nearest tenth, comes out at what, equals -32.1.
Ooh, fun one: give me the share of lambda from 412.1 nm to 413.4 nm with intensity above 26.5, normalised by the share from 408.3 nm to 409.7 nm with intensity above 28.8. 1.7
